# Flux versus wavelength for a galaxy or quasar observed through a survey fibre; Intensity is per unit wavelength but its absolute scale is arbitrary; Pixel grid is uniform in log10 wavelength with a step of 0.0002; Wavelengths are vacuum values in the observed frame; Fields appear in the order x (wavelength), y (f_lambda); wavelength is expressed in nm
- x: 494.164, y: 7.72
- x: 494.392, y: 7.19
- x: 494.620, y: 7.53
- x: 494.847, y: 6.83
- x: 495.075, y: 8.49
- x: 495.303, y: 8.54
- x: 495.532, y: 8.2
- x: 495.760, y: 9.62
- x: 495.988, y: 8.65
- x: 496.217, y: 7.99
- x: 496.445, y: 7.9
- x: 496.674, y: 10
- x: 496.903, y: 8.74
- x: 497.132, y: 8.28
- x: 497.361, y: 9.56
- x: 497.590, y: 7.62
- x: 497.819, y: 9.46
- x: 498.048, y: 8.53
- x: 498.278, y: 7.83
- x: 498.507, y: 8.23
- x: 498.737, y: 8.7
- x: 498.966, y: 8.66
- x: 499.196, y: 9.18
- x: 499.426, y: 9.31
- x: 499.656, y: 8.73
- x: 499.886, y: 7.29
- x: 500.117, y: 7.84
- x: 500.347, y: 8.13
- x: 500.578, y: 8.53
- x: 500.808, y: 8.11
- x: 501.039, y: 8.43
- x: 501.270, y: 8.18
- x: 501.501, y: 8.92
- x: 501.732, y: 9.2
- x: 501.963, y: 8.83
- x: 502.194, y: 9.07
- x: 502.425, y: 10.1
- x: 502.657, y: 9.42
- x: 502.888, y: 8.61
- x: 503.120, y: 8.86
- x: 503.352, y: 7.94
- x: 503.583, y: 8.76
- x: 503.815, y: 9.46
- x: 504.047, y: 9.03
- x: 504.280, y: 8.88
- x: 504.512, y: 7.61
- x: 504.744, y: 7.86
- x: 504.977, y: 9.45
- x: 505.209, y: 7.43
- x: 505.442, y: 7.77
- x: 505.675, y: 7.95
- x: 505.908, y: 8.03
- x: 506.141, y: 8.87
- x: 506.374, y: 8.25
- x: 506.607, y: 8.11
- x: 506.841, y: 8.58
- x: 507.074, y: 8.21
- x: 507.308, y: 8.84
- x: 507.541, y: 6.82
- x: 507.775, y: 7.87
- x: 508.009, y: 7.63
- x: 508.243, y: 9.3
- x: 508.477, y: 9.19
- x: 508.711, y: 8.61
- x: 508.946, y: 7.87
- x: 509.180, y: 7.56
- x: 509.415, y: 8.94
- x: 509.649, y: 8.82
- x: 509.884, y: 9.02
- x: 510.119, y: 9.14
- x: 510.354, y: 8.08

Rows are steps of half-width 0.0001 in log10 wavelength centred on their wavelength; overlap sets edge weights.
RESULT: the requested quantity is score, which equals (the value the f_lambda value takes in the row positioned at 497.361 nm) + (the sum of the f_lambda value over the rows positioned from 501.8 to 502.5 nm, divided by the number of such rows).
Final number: 18.9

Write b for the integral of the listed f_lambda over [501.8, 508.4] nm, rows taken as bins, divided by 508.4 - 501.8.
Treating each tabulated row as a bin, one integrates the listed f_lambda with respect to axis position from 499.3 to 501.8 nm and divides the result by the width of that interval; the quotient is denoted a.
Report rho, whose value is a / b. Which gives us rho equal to 0.99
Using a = 8.4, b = 8.49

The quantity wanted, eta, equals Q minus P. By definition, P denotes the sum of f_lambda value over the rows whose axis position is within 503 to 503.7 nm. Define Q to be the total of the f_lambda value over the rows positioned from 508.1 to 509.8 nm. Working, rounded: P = 26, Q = 60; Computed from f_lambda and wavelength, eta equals 35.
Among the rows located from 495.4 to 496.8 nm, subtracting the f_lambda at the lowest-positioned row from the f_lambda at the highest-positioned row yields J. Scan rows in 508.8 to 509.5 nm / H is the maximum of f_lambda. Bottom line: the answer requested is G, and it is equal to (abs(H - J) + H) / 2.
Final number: 8.0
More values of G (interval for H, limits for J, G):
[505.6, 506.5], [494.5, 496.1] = 8.3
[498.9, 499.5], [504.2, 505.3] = 10.0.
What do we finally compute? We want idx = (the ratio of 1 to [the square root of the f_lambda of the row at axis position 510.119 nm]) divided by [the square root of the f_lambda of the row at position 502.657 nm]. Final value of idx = 0.108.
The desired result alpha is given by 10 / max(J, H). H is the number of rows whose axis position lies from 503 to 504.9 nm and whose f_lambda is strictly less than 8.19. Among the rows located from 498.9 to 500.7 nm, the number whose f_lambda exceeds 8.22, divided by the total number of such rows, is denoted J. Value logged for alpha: 3.3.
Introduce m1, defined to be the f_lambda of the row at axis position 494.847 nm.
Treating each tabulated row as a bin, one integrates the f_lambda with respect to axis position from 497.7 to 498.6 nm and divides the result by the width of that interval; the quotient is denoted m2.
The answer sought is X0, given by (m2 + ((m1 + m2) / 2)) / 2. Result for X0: 8.1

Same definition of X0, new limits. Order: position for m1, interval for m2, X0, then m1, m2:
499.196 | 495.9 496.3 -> 8.5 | 9.18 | 8.3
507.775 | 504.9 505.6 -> 8.1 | 7.87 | 8.1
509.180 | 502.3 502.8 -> 9.2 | 7.56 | 9.7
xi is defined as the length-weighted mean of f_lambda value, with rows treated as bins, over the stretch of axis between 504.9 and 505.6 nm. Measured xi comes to 8.1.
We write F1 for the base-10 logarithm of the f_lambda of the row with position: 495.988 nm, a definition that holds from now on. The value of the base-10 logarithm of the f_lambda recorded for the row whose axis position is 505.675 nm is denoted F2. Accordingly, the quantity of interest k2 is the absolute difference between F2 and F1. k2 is 0.037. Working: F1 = 0.937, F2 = 0.900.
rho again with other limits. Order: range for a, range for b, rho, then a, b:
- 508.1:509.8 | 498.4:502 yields 1.01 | 8.6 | 8.51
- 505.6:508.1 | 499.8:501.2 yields 1.01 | 8.1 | 8.07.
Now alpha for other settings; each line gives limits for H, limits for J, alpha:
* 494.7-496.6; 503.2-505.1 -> 3.3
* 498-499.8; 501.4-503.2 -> 10.0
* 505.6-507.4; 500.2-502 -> 3.3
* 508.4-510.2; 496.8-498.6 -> 5.0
